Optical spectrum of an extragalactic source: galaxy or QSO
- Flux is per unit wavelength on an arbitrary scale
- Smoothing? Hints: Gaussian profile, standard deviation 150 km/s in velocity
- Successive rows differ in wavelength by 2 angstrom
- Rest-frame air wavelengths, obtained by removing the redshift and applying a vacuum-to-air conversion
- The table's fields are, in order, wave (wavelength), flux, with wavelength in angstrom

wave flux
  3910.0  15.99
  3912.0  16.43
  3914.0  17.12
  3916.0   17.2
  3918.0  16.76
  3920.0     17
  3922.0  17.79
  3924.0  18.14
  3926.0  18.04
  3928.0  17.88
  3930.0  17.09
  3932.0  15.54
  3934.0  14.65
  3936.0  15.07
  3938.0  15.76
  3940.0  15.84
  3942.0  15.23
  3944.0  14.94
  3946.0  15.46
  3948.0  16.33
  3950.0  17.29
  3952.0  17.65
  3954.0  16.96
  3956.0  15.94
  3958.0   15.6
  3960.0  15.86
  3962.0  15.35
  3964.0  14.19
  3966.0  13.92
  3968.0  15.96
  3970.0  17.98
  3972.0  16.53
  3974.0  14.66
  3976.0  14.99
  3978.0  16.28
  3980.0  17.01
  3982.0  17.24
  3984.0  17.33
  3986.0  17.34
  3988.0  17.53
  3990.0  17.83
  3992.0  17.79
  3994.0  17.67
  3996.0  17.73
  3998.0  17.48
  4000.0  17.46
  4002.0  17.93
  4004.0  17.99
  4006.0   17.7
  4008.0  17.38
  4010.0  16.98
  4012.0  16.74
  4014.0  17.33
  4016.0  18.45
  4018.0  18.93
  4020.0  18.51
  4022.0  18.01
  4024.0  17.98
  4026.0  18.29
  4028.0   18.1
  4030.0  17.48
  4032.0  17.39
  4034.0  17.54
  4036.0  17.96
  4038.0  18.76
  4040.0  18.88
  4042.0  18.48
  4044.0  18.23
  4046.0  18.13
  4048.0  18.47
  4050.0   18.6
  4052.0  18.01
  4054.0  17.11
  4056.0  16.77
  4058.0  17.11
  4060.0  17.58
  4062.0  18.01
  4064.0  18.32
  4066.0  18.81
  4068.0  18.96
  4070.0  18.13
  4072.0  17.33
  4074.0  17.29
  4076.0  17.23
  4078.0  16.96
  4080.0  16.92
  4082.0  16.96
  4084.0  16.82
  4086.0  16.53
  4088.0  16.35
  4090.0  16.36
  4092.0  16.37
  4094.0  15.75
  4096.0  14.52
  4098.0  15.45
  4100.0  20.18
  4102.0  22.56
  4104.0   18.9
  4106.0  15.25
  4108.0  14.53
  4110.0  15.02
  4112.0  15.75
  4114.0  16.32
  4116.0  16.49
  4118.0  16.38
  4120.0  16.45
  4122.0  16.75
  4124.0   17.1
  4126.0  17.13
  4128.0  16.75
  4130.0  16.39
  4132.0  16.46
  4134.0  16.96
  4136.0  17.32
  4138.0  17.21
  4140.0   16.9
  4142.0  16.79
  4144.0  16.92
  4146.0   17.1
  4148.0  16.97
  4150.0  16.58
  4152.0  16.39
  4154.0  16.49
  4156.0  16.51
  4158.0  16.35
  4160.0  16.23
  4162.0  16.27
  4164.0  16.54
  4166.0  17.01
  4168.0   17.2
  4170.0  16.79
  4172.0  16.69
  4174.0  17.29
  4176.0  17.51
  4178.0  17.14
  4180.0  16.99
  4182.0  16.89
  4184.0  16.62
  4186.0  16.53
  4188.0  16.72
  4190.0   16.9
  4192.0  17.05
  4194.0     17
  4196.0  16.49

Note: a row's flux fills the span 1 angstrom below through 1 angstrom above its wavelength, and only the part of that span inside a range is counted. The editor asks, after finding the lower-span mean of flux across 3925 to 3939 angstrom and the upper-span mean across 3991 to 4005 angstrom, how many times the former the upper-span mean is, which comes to 1.09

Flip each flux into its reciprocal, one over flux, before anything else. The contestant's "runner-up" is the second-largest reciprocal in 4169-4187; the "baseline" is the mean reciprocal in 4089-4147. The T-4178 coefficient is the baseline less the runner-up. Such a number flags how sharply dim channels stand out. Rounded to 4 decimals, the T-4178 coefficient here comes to 0.0000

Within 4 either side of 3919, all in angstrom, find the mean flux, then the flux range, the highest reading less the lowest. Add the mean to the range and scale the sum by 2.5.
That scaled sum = 46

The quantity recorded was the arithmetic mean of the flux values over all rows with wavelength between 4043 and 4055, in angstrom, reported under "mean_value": 18.1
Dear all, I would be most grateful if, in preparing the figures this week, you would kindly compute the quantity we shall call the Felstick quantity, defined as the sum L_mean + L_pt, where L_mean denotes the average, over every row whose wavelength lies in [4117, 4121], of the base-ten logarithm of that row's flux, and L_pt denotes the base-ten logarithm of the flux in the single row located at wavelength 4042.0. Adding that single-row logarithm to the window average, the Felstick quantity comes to 2.48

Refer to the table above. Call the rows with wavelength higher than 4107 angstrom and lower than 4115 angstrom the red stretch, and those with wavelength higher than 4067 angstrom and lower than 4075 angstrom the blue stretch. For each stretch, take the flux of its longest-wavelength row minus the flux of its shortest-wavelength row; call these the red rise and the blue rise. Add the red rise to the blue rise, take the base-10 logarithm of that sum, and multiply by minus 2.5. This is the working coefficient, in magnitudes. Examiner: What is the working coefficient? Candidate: 2.3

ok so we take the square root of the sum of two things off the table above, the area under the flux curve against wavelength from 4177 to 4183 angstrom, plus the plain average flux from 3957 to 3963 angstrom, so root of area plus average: 10.8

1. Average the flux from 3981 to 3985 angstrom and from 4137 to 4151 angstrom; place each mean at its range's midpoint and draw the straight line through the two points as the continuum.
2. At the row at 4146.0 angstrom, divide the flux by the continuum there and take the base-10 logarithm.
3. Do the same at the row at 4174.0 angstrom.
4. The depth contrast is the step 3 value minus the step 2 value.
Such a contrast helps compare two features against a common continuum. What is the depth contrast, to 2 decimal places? 0.01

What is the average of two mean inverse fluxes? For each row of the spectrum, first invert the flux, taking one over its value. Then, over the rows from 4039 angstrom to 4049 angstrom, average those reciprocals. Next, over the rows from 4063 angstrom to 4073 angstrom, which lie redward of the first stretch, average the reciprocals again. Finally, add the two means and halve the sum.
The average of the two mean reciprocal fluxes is 0.054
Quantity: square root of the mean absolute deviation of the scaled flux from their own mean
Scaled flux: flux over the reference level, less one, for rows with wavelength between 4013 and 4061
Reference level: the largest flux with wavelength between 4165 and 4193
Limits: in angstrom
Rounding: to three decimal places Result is 0.166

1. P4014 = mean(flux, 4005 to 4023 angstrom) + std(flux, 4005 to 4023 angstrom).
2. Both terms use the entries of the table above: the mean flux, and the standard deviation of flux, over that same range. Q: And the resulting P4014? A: 18.5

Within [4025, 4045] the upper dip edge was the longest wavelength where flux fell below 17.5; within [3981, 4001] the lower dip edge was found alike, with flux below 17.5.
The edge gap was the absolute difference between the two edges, 32 angstrom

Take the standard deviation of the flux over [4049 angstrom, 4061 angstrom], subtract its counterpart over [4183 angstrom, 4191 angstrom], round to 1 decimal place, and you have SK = 0.5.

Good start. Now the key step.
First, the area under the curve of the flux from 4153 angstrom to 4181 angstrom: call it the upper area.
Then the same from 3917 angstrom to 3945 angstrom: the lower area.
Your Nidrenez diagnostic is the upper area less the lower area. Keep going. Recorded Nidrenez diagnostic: 11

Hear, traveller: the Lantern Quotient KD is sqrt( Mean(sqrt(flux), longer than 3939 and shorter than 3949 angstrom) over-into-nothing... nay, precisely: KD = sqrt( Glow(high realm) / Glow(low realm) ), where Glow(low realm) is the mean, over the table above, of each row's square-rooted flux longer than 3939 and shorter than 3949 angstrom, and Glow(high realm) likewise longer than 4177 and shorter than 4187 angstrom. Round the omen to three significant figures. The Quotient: 1.02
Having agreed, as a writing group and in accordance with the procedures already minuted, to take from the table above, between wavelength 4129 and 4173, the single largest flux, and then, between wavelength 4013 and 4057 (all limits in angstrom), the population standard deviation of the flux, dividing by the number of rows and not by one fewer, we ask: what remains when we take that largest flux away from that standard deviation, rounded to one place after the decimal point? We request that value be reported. -16.7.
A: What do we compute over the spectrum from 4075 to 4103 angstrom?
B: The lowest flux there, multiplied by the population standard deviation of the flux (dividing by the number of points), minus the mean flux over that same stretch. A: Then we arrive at 11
